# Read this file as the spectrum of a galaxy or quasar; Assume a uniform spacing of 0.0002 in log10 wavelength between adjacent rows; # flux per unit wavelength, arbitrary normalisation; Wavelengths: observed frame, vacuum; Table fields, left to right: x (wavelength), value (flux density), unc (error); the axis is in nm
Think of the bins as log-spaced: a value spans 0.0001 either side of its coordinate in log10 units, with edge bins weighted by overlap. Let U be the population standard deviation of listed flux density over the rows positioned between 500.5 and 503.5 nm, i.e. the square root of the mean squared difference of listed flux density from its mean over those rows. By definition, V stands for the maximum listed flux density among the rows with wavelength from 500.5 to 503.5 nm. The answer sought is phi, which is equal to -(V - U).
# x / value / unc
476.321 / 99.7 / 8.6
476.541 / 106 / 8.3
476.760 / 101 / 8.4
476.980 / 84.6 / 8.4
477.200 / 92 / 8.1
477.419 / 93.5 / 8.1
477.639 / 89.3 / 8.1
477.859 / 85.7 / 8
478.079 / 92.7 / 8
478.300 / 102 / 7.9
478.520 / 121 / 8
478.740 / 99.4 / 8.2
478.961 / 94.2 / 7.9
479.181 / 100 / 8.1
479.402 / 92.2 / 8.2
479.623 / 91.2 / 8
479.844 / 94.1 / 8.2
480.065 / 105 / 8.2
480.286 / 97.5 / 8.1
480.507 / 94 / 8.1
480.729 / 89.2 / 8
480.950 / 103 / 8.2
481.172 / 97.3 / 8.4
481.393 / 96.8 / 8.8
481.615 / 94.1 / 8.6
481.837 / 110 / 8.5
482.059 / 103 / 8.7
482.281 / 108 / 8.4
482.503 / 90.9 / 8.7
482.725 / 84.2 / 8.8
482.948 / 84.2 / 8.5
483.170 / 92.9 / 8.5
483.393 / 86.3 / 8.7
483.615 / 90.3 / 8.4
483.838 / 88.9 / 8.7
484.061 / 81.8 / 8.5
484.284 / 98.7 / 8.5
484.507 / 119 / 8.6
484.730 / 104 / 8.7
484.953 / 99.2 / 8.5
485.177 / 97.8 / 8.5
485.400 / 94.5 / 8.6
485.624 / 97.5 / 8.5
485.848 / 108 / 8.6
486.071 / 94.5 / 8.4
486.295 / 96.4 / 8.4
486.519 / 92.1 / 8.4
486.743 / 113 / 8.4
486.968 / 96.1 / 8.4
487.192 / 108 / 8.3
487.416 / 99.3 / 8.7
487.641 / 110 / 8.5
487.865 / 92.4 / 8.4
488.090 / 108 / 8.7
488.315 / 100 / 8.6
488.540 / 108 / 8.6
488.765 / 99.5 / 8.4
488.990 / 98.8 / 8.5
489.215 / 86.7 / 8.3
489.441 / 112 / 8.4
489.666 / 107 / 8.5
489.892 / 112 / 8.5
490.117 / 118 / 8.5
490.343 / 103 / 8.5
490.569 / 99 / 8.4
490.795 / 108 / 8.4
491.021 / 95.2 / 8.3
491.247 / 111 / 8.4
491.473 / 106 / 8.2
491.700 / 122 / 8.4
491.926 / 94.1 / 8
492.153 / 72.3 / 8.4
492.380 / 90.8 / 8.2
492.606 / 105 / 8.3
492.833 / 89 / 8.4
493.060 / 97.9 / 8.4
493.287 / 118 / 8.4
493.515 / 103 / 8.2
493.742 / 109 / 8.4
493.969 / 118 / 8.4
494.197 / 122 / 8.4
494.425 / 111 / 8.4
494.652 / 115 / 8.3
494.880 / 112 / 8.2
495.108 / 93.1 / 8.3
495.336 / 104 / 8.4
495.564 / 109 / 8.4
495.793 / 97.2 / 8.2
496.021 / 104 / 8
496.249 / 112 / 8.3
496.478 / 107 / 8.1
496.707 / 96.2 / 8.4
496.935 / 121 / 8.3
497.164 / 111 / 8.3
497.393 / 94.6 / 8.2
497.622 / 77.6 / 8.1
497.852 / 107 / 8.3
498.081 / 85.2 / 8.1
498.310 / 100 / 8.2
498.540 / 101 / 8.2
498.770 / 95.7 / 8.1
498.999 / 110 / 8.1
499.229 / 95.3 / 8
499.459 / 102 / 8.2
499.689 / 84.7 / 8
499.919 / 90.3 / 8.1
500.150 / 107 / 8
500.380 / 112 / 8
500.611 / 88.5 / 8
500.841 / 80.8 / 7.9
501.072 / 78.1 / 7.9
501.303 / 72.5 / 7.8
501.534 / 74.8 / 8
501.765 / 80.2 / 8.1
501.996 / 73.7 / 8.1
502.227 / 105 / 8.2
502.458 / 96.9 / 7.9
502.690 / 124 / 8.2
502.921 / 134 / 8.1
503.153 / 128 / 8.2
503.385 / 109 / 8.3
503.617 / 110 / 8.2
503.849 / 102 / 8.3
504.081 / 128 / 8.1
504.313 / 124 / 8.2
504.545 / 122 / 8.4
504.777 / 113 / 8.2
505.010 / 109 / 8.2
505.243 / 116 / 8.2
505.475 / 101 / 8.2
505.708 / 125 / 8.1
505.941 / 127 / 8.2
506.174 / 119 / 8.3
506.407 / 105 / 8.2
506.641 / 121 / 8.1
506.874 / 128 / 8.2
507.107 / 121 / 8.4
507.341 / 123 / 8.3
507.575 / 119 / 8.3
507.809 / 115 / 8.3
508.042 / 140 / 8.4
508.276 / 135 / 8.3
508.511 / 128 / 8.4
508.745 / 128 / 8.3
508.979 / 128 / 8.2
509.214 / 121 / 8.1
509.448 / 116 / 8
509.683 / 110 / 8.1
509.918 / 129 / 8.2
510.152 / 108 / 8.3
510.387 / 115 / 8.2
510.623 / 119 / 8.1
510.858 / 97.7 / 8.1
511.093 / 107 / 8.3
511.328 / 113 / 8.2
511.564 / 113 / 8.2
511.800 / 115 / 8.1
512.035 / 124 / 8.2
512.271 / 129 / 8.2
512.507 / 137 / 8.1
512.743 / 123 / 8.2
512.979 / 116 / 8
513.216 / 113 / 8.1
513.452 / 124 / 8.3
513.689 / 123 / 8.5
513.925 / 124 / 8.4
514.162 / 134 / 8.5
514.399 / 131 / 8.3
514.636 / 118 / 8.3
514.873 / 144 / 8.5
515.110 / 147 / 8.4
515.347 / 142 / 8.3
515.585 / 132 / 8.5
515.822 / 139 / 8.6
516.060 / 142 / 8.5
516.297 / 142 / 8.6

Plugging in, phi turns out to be -113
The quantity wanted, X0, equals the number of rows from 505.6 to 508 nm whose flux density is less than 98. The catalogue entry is 0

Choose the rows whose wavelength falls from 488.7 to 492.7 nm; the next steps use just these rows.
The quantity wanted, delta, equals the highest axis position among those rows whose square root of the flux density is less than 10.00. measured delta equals 492.380 nm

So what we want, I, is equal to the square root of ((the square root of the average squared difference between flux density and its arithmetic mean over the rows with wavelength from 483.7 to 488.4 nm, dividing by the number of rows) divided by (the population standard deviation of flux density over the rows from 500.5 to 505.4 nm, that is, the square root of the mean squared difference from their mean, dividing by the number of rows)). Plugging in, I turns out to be 0.65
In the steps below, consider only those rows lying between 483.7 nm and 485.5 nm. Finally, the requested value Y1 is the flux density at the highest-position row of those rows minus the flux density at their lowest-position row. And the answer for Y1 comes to 6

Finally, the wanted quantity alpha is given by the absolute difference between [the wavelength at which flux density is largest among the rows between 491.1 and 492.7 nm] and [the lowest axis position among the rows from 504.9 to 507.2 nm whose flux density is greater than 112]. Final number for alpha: 13.54 nm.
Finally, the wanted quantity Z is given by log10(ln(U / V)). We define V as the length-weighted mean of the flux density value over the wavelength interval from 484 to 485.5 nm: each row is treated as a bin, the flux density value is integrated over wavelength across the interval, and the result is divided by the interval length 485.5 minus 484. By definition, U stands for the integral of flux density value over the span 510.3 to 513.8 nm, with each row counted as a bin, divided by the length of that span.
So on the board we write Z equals -0.78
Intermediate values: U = 118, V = 100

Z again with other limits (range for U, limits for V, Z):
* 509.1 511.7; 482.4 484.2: -0.59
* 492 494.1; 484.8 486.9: -1.93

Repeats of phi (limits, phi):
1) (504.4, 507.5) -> -120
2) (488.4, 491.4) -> -110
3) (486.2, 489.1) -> -106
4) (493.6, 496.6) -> -114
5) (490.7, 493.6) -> -109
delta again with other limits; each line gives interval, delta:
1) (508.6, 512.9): 510.858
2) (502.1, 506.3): 502.458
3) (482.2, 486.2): 486.071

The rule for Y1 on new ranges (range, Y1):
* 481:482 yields 13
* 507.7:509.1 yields 13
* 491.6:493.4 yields -4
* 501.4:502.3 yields 30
